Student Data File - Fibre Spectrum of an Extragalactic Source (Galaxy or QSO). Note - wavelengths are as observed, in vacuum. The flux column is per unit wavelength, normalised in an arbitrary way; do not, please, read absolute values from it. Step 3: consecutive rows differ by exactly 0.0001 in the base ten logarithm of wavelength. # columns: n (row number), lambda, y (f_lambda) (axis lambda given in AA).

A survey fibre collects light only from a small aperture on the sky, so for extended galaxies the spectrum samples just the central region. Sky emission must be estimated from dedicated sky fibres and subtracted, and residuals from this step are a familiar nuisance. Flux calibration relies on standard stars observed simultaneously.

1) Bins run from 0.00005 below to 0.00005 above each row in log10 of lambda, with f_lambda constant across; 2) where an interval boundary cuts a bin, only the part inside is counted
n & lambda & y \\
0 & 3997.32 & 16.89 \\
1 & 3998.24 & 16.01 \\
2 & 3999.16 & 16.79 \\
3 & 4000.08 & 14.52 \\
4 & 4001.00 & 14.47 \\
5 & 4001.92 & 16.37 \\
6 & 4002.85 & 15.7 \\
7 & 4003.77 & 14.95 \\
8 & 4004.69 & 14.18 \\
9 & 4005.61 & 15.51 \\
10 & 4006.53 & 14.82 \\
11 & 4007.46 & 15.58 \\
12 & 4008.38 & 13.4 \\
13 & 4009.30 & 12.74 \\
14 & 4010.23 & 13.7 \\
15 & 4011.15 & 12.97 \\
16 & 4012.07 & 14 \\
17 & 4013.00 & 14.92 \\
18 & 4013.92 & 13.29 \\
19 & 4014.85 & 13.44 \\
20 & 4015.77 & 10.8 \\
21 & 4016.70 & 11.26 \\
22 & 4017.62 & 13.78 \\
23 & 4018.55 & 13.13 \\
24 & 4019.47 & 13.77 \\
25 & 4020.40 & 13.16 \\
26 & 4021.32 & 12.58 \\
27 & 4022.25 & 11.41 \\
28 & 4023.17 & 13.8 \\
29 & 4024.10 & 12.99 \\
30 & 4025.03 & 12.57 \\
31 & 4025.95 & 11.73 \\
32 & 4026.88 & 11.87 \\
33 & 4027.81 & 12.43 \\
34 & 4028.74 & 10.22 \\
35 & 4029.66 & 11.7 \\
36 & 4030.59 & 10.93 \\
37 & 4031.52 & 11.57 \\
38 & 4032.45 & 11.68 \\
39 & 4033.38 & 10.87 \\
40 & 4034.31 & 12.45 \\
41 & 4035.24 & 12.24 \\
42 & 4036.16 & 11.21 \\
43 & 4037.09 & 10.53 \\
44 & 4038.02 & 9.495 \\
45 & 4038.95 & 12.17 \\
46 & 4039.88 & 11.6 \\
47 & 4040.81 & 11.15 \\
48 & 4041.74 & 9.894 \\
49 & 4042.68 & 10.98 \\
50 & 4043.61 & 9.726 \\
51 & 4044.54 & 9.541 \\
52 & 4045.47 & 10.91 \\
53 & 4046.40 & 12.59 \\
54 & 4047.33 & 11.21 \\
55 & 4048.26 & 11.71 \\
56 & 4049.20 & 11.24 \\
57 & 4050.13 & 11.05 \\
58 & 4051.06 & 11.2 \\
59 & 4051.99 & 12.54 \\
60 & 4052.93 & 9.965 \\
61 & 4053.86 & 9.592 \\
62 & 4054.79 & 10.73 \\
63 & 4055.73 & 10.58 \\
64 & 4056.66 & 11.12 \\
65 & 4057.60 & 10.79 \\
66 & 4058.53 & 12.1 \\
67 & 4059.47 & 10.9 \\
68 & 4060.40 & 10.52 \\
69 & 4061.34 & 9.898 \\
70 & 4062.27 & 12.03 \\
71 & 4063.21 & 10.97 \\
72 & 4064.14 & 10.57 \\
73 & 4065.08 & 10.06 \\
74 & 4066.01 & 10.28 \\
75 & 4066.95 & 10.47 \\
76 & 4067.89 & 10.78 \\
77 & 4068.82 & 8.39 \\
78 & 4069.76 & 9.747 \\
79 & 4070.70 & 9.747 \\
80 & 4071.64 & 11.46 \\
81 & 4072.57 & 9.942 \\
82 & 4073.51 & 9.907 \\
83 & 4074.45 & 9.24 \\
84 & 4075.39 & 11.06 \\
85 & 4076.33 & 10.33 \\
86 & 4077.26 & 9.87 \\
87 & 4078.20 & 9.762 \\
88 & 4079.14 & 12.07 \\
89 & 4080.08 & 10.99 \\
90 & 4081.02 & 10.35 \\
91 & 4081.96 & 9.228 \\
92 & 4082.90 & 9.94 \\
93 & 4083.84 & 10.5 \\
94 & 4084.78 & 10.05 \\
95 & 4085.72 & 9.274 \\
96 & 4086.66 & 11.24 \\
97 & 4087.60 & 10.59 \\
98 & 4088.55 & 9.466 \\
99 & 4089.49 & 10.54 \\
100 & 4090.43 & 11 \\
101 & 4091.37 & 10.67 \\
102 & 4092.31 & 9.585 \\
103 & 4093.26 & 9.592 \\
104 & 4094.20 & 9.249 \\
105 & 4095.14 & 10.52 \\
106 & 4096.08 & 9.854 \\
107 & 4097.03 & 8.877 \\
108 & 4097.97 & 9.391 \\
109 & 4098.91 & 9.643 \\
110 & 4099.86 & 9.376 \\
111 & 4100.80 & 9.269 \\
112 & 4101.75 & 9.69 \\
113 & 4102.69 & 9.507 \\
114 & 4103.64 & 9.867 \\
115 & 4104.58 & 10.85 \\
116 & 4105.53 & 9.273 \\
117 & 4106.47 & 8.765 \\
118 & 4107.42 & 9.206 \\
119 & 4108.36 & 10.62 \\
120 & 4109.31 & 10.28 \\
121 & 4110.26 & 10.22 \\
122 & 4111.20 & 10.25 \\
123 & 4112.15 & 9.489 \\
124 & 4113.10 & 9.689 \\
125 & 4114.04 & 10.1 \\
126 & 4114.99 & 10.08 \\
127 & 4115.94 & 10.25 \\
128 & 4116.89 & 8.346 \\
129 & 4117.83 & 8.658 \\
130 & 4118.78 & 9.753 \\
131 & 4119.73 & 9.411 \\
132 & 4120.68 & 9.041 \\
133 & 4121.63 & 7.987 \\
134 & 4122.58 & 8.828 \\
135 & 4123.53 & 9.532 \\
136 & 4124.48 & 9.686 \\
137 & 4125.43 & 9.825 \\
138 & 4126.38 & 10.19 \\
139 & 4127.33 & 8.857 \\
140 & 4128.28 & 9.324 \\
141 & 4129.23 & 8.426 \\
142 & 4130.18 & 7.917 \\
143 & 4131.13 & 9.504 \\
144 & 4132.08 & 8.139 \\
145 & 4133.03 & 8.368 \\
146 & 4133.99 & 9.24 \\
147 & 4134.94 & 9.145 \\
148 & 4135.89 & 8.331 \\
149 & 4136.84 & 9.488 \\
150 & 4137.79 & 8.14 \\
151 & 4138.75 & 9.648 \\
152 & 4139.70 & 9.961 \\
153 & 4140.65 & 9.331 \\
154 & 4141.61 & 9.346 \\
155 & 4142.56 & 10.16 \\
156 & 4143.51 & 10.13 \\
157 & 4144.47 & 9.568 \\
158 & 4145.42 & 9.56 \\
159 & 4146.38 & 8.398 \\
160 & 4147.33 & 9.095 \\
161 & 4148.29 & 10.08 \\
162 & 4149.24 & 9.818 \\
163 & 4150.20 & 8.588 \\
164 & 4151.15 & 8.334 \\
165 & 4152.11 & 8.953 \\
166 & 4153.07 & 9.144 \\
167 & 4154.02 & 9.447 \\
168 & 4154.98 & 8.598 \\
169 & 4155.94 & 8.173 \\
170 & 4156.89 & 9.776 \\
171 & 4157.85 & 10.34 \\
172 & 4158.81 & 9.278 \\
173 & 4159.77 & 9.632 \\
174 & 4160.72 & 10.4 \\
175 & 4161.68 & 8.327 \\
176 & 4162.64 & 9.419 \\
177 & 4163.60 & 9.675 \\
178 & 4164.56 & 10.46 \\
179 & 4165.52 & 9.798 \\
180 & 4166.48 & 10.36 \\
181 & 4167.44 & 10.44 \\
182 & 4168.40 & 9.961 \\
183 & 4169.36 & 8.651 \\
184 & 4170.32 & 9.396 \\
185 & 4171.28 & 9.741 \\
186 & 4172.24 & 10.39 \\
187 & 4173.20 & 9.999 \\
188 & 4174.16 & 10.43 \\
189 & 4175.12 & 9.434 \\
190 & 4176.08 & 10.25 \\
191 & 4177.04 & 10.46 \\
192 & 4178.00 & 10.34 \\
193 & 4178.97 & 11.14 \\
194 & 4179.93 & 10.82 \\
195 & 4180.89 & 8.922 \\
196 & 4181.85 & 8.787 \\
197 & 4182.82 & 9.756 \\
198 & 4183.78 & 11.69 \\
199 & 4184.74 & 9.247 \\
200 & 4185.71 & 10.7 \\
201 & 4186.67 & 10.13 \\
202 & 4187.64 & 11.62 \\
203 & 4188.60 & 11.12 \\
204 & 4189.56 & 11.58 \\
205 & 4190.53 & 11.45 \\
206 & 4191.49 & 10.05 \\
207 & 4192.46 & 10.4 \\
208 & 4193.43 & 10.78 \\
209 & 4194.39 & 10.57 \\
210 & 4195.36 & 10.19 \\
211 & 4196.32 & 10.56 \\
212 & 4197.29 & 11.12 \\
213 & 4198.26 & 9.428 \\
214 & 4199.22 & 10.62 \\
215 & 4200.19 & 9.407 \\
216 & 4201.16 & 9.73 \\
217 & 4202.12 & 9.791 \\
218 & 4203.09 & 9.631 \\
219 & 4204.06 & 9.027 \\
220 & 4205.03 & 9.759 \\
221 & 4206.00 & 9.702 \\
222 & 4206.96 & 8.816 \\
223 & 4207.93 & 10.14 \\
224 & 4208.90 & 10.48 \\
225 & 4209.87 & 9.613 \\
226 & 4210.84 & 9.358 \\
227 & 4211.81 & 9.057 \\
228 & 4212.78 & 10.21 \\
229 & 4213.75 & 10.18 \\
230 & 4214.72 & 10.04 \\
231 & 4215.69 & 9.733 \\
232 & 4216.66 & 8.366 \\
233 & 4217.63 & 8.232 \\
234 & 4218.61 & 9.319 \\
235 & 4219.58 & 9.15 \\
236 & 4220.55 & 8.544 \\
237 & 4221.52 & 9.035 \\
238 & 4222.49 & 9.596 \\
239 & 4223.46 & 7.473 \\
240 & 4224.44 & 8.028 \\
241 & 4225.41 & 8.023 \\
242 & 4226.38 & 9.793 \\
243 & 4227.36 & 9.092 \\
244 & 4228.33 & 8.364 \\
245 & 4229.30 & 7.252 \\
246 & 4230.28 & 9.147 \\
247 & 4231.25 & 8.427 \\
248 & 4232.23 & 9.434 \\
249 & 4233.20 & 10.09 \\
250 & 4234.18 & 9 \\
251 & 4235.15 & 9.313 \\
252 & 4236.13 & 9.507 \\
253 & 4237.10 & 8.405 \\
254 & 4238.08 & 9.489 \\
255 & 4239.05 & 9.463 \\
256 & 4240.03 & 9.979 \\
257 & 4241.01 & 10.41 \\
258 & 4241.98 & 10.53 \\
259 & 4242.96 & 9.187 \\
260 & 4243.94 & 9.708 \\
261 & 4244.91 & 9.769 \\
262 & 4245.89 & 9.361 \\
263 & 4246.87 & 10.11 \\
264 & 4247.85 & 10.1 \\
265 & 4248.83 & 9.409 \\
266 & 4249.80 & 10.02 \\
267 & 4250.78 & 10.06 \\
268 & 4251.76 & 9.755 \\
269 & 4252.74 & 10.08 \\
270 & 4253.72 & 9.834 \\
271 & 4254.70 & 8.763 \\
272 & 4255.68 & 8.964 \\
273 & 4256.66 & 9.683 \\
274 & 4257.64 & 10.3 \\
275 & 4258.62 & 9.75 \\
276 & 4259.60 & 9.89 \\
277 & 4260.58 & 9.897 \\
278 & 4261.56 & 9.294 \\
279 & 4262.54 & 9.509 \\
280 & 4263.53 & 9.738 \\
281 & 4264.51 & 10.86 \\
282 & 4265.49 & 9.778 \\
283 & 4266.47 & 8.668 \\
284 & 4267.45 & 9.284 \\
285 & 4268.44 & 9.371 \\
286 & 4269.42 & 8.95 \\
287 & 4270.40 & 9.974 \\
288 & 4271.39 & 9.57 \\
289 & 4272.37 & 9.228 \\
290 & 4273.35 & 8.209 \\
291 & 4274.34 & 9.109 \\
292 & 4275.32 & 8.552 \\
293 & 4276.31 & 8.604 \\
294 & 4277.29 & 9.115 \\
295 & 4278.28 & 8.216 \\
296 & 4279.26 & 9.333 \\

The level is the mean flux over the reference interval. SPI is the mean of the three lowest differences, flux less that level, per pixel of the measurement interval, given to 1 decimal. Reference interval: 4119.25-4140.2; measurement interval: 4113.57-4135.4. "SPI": -1.0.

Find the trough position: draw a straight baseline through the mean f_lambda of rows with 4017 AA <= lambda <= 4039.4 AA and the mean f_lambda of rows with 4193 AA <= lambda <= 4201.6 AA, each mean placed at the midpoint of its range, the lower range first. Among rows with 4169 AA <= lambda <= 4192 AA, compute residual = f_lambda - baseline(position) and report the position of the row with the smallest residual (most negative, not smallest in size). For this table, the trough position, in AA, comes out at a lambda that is 4169.36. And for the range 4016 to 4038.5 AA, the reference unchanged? 4038.02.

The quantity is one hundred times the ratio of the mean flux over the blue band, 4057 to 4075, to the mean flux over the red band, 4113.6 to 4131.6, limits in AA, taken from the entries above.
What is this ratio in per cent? 113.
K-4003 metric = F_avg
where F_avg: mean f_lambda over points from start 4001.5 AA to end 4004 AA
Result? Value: 15.7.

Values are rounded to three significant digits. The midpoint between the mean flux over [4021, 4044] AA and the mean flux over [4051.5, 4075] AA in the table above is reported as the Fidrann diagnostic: 11.0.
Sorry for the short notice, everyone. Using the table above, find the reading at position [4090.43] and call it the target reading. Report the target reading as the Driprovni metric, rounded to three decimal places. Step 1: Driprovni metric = 11.000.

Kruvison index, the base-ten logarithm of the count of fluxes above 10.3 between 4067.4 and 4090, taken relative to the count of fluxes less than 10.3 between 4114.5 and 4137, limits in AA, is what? -0.34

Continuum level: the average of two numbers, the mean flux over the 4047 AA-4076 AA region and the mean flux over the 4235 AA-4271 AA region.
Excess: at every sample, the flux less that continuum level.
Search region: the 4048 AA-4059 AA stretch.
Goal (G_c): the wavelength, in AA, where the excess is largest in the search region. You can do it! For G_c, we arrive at 4051.99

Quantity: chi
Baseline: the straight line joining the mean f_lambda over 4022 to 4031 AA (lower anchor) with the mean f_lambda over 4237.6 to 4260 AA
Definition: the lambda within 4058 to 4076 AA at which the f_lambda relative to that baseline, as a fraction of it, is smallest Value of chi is 4068.82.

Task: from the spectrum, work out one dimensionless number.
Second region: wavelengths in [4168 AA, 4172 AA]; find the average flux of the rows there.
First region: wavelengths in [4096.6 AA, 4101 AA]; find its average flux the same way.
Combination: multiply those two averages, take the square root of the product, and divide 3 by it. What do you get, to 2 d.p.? 0.32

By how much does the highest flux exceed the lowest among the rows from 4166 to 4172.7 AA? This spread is 1.8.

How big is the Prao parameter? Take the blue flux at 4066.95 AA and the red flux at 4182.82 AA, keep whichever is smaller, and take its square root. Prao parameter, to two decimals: 3.12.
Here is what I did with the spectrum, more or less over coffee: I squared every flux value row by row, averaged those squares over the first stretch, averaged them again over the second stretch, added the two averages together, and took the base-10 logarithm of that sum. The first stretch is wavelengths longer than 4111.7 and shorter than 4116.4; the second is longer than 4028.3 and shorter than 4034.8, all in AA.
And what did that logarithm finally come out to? 2.36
